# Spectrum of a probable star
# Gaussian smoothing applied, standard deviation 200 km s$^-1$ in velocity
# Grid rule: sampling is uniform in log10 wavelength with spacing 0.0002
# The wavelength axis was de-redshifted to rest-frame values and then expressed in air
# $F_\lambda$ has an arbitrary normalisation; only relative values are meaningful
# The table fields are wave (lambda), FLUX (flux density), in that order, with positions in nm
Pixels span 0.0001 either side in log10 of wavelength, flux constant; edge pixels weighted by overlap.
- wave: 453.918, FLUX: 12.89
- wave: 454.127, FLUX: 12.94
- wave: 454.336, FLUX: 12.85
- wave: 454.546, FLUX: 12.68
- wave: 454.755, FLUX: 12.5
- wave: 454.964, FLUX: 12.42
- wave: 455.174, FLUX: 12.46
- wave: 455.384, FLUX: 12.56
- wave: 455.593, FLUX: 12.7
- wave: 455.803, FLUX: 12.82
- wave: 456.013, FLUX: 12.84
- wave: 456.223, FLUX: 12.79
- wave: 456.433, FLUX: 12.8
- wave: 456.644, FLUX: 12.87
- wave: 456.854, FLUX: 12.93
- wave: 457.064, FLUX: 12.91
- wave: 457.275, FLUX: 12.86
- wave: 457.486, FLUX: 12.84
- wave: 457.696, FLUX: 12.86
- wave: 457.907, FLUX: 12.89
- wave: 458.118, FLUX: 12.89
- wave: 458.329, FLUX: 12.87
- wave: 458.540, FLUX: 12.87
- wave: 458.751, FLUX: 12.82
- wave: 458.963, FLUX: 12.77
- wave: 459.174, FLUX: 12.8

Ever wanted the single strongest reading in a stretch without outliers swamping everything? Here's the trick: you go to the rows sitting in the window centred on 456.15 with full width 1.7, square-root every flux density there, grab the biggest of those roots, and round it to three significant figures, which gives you 3.60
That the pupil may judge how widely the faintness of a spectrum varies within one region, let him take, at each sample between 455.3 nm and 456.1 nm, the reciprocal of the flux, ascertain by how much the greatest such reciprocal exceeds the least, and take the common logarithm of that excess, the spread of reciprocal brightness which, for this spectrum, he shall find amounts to -2.76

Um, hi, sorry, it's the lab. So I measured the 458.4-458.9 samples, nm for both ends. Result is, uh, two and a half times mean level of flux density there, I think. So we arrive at 32.1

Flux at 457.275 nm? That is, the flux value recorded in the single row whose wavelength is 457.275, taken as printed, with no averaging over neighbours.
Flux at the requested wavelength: 12.86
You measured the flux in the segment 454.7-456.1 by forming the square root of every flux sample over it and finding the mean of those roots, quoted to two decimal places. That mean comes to 3.55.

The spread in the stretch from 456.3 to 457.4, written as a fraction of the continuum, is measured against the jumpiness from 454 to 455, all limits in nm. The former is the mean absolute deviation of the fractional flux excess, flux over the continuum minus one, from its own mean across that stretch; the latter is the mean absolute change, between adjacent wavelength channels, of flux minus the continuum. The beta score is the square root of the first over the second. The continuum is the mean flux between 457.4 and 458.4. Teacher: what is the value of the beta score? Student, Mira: 0.15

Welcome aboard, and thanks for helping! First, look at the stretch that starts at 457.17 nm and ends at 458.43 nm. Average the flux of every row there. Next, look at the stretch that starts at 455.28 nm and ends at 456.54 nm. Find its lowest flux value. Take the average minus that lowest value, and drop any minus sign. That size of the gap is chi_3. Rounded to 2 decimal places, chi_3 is 0.31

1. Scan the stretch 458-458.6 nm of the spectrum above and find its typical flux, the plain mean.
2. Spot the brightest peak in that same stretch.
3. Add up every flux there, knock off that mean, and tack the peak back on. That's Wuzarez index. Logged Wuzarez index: 38.6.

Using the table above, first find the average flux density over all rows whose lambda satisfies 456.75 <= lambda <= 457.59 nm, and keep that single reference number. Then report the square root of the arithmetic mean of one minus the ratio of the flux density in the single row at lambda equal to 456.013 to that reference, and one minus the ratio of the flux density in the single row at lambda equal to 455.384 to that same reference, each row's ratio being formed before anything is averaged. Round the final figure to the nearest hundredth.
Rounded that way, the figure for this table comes 0.12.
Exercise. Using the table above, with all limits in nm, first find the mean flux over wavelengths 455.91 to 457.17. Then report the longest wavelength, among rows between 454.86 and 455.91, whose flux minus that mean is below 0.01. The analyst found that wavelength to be 455.803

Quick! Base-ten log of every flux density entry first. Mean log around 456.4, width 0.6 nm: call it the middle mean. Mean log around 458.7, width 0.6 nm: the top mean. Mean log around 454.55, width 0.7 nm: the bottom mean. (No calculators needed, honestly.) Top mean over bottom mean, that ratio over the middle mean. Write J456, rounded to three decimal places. 0.907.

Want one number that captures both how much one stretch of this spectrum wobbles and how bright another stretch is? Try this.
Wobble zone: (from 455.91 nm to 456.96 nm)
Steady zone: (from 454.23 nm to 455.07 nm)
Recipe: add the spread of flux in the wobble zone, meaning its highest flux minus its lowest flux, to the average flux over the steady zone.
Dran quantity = 12.8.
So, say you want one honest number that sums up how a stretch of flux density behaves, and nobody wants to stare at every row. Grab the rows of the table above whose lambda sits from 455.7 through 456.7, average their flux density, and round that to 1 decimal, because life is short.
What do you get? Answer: 12.8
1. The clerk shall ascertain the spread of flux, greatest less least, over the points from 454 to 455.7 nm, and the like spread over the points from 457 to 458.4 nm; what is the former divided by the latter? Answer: 7.4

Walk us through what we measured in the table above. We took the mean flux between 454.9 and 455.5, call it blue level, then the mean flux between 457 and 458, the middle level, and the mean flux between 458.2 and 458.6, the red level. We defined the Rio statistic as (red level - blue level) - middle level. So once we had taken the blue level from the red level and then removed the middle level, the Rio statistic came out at -12.5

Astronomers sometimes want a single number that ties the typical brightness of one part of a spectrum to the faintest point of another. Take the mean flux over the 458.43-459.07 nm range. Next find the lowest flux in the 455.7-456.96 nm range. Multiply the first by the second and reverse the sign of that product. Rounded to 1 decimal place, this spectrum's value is -164.0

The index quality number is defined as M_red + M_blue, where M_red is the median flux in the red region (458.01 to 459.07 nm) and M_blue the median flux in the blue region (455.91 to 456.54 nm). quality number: 25.7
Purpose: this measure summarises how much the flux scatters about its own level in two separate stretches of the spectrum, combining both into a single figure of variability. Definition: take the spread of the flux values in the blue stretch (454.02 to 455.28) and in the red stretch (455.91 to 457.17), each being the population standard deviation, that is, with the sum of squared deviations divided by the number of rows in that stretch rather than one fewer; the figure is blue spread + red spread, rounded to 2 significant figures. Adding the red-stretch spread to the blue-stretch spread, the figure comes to 0.25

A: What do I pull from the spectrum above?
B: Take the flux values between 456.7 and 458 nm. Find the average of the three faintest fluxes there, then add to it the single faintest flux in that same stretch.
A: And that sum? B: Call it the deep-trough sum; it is 25.7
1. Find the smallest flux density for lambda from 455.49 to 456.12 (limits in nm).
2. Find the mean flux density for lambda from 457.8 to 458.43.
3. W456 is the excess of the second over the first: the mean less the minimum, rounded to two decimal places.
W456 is 0.18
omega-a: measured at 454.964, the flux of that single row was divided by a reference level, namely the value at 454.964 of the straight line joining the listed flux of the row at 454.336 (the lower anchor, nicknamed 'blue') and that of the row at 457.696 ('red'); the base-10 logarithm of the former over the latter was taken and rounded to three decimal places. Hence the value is -0.015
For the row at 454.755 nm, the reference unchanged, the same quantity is -0.012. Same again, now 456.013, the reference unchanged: -0.001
